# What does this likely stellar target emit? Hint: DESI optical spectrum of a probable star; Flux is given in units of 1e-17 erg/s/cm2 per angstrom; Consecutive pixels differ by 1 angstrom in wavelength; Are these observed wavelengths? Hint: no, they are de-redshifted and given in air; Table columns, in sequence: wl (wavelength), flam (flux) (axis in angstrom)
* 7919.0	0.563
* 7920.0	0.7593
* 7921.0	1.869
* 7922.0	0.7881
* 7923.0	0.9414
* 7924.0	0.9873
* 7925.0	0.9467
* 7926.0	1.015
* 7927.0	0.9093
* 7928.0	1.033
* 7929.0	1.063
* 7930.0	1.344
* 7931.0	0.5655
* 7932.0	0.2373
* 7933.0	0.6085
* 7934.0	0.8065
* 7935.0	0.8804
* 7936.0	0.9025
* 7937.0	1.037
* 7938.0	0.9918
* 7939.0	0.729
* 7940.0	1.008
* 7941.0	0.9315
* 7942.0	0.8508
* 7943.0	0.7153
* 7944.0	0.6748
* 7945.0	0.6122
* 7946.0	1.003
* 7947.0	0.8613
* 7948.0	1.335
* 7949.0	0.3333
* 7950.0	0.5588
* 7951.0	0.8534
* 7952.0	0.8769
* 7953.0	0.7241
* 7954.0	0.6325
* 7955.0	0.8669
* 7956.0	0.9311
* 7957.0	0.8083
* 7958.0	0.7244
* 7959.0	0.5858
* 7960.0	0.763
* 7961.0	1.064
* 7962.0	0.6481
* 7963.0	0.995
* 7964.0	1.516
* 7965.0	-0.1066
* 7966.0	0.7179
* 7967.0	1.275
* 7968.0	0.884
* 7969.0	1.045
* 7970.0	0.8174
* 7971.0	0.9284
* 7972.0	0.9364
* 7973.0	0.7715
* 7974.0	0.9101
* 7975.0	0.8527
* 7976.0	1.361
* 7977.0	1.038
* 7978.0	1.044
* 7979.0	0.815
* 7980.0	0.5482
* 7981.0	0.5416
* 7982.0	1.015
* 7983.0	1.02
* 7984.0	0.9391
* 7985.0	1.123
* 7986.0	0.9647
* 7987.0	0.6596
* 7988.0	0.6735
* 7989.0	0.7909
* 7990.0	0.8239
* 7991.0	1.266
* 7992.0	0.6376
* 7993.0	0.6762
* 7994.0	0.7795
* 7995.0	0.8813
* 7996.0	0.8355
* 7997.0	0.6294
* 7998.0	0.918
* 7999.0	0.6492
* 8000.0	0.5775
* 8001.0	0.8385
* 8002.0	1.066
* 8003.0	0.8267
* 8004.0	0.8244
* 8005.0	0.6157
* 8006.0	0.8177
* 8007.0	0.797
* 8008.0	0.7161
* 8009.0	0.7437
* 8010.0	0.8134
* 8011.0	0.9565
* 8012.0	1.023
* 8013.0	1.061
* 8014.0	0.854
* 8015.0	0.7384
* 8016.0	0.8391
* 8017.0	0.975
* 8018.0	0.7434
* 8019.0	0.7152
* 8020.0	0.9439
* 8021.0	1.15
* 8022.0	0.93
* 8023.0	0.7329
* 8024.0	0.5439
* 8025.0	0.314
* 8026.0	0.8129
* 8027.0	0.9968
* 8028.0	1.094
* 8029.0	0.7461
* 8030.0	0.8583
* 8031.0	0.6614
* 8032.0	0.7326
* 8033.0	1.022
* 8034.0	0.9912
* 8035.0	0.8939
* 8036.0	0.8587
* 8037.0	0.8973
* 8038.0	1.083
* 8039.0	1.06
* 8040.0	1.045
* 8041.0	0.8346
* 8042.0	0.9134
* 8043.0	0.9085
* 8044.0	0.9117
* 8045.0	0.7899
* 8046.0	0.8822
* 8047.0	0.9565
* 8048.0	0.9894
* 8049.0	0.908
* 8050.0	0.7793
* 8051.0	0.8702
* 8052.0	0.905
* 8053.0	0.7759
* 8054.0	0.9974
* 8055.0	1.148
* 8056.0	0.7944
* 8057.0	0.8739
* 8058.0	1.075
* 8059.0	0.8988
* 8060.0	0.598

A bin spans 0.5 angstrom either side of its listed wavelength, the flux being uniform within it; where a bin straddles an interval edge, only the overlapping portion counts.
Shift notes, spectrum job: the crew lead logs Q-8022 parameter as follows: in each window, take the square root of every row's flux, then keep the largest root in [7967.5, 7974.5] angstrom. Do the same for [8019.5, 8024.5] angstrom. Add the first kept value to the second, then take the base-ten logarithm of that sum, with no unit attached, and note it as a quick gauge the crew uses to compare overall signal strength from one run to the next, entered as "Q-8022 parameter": 0.321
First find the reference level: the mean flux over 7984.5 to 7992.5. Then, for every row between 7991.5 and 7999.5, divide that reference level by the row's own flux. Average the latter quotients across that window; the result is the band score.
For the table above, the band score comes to 1.18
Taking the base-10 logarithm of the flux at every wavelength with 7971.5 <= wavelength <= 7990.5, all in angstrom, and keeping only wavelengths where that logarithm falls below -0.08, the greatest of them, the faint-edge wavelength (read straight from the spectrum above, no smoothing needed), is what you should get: 7990.0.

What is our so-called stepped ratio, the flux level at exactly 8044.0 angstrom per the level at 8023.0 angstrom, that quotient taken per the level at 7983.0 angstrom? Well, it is 1.22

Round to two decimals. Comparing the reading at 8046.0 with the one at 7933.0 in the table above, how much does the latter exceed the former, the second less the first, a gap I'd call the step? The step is -0.27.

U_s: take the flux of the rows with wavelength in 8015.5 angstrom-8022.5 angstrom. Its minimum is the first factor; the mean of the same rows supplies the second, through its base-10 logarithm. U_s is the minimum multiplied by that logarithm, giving -0.033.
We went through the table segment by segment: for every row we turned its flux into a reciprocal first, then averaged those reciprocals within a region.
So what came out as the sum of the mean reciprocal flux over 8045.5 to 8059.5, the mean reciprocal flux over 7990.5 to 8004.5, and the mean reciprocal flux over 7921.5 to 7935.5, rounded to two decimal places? 3.75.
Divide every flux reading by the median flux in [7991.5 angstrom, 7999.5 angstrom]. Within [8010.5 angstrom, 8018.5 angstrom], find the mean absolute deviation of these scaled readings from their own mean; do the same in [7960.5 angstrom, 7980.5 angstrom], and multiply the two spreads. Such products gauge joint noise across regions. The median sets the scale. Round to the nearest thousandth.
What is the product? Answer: 0.043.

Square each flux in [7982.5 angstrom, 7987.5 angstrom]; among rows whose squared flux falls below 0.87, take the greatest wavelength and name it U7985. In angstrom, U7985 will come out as 7987.0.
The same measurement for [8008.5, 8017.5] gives 8016.0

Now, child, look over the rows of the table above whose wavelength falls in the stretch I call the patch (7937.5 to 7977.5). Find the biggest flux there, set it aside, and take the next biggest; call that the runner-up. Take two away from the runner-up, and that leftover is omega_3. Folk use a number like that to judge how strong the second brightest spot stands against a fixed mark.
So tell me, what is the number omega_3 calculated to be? -0.64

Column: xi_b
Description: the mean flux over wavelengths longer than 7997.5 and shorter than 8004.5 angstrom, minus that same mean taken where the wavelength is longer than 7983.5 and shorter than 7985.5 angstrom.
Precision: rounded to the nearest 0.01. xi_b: -0.22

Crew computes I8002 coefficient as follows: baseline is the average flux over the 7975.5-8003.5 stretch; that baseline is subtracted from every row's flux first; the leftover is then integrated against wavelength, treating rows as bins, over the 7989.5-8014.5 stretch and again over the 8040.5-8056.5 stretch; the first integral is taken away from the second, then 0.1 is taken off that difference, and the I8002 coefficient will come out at 1.3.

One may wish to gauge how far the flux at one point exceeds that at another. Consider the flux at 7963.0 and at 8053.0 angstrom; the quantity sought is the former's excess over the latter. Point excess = 0.22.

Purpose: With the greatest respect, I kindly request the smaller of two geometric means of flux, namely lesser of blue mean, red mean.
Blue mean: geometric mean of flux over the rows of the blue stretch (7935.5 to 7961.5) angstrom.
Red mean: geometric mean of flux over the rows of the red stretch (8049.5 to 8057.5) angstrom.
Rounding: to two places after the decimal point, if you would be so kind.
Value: 0.80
